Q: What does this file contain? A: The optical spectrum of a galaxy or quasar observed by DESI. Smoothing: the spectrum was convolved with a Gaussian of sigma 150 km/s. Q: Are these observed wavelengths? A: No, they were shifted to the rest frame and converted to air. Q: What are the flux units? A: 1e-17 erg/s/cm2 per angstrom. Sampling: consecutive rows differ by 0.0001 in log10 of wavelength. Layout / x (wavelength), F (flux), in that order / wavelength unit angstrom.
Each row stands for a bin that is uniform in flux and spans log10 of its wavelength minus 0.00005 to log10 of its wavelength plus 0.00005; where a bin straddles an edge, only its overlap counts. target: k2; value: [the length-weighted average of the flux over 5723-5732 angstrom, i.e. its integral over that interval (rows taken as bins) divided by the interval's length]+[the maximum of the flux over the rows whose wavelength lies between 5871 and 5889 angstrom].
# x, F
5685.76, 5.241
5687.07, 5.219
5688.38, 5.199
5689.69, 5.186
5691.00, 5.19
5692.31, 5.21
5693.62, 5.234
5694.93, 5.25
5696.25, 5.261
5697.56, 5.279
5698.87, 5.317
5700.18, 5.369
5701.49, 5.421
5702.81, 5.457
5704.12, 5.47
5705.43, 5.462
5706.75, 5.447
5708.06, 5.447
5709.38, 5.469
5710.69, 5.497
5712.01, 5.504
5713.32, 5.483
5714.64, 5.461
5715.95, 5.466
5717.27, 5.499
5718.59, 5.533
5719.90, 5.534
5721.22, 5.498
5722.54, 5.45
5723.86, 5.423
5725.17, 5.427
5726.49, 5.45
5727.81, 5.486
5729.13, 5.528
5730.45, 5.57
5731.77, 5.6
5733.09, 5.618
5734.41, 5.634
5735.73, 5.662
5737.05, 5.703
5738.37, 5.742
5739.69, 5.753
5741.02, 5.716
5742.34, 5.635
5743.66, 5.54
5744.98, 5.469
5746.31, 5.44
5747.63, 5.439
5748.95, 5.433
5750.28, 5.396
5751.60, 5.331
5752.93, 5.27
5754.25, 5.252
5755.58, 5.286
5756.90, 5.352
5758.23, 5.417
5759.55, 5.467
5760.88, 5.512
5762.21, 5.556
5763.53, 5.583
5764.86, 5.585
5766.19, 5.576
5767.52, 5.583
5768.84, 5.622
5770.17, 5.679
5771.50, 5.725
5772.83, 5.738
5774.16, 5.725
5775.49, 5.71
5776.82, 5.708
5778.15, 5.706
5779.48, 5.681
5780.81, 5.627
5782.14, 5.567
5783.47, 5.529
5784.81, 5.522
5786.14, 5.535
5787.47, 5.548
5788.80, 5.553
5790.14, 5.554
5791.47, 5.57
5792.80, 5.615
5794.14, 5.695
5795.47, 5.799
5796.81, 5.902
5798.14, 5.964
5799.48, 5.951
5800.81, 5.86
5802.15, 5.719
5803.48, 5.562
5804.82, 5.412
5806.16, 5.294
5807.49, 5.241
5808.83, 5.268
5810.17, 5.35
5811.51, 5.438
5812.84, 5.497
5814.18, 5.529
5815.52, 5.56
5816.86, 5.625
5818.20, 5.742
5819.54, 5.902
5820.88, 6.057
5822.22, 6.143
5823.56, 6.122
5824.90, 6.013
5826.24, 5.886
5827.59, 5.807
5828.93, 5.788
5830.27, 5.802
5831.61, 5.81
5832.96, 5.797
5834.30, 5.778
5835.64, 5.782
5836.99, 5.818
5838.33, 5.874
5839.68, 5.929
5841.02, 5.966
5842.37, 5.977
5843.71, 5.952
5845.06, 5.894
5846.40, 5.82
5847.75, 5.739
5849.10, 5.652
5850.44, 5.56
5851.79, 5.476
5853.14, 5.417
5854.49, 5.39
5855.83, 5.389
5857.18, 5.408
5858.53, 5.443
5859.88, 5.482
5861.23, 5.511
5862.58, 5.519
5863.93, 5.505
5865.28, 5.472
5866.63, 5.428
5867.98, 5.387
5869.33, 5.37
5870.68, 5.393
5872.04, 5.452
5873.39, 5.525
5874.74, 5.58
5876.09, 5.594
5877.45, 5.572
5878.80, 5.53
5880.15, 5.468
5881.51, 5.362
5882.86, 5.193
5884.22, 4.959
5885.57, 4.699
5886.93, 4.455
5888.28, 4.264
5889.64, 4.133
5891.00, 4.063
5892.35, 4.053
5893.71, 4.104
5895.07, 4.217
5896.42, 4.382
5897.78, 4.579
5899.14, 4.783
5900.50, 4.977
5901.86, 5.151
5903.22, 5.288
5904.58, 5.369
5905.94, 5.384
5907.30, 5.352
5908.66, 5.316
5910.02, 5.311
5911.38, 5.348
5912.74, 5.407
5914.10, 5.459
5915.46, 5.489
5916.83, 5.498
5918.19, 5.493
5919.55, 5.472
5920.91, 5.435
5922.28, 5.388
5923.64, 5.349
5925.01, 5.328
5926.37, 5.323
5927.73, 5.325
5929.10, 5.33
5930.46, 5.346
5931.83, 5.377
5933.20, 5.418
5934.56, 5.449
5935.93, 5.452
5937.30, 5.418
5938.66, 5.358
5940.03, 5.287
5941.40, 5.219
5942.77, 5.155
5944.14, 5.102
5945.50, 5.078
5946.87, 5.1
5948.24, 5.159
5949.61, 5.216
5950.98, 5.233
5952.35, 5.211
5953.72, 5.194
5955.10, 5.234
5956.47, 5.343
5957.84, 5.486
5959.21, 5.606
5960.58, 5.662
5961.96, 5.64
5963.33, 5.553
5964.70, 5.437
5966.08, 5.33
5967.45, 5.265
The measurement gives 11.1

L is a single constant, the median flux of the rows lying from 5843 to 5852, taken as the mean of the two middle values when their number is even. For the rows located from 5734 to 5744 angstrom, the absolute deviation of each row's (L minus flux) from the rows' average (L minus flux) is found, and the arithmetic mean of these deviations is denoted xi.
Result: 0.06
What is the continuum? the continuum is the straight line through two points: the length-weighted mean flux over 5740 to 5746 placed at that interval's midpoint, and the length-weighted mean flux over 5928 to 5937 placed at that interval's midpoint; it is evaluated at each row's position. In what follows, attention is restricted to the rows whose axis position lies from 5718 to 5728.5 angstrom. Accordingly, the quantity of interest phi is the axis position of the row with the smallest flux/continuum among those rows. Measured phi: 5723.86 angstrom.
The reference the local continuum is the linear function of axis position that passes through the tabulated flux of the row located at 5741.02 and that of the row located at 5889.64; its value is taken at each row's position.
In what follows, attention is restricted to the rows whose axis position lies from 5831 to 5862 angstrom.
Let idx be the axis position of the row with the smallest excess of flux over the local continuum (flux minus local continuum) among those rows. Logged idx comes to 5854.49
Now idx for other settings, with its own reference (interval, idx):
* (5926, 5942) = 5926.37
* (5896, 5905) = 5896.42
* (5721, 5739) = 5723.86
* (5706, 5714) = 5706.75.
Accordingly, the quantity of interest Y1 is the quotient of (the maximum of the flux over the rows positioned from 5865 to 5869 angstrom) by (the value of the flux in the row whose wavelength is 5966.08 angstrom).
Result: 1.03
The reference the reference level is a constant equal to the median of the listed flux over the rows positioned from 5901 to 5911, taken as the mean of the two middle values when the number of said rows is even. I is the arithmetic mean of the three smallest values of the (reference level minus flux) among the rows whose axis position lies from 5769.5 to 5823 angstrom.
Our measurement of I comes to -0.74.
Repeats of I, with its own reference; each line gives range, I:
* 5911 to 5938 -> -0.18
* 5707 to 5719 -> -0.20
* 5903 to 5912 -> -0.05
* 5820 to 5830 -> -0.79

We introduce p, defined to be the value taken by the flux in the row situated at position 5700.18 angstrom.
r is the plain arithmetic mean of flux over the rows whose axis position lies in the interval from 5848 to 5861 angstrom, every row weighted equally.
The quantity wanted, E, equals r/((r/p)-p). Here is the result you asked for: -1.26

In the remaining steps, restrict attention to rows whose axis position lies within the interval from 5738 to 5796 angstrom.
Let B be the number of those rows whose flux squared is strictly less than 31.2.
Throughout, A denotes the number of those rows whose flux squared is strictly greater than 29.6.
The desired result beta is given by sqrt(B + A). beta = 7.8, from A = 34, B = 27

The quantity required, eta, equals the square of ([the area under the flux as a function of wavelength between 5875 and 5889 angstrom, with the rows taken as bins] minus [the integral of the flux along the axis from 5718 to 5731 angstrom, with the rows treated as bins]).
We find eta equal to 0.1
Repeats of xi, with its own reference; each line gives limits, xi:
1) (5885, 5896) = 0.17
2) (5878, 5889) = 0.40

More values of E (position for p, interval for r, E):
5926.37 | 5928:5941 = -1.25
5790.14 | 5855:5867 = -1.20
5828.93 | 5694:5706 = -1.10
